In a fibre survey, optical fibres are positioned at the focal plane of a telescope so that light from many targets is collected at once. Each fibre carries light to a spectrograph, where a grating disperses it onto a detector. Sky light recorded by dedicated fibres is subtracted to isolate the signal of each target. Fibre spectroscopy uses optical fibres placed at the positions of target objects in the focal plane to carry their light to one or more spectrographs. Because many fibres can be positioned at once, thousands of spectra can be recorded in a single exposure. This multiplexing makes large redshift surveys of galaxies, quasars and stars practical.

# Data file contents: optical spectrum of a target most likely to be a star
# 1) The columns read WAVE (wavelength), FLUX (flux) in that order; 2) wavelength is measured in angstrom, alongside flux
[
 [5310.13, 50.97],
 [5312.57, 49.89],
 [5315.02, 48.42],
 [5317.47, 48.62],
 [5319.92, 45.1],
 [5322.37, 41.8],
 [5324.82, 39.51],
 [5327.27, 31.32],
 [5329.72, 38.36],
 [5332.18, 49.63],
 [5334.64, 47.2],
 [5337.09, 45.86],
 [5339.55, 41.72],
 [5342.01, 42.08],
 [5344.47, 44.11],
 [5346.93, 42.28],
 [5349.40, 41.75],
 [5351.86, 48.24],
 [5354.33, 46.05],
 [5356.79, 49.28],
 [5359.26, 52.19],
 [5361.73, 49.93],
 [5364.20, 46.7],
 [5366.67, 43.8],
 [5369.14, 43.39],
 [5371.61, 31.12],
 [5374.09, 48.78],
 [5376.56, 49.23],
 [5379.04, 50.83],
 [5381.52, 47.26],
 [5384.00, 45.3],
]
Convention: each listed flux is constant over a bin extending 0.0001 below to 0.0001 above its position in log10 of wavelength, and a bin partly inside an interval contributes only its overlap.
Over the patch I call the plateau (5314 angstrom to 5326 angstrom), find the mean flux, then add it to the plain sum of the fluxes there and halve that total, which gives 134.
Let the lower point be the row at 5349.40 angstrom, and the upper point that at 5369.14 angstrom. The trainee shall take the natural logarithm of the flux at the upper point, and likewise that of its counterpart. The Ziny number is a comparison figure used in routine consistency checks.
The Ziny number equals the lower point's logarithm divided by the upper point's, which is 0.99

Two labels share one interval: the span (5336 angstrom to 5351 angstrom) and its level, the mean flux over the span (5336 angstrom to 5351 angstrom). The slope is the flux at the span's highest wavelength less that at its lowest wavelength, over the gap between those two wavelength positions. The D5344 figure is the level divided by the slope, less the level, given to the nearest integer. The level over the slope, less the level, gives -172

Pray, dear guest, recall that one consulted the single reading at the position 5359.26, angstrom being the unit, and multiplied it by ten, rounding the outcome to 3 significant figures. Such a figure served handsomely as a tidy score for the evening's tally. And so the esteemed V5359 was 522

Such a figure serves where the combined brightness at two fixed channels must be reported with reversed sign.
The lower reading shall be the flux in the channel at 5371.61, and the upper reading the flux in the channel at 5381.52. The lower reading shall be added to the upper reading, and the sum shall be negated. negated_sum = -78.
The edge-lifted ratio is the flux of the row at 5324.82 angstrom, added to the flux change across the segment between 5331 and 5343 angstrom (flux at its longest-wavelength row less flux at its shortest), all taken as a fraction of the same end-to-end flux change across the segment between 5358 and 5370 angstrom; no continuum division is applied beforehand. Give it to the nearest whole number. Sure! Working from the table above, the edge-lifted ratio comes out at -4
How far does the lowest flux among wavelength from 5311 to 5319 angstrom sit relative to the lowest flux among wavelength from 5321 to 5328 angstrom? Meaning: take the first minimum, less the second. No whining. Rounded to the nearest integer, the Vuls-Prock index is 17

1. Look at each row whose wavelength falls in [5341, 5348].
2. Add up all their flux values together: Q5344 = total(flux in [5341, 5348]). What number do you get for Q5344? 128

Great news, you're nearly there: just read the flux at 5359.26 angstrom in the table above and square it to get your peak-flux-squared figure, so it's 2724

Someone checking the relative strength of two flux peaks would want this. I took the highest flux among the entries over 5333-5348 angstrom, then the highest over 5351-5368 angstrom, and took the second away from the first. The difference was -5.0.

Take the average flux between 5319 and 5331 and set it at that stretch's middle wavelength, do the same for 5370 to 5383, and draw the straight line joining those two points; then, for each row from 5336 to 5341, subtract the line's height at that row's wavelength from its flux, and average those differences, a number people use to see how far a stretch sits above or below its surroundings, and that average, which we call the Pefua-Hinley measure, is 2.9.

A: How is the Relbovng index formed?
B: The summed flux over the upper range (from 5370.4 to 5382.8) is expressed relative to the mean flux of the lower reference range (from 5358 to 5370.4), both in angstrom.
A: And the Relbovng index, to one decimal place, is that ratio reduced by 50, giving -45.2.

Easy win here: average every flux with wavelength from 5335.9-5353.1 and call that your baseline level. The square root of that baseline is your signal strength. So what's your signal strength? 6.61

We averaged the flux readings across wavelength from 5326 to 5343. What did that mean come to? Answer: 42.3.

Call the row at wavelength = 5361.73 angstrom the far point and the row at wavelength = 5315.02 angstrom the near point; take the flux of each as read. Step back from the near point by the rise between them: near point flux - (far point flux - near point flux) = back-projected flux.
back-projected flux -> 46.9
